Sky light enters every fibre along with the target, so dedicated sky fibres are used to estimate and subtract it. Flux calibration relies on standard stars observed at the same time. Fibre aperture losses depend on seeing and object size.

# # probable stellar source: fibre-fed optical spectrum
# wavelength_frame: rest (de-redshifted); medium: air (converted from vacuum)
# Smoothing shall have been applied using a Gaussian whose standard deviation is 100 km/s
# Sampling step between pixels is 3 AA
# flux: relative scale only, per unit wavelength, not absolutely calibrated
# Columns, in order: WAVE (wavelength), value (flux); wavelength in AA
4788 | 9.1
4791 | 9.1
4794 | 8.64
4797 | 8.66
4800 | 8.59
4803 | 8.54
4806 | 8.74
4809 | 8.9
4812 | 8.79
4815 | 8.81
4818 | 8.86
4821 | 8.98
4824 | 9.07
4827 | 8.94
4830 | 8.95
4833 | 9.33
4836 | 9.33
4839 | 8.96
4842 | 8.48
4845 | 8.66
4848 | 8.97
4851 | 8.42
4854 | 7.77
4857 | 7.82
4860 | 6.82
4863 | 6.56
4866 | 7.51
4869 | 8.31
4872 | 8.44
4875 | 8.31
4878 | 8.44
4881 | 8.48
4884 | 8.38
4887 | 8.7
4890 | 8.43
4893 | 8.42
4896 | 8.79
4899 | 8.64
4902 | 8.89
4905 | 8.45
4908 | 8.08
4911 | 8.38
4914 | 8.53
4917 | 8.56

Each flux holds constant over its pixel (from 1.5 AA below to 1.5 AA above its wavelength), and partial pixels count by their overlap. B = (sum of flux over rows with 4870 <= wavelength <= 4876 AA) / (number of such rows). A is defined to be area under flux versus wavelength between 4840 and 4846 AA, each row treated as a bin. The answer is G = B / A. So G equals 0.162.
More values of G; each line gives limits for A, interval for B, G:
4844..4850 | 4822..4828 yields 0.171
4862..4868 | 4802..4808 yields 0.201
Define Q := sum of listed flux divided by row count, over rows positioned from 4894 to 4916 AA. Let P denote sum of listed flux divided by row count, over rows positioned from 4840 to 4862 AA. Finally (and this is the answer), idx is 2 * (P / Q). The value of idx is 1.91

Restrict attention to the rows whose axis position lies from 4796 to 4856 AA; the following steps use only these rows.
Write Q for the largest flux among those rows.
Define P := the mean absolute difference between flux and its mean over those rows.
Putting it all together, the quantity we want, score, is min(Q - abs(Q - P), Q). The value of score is 0.24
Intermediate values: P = 0.24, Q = 9.33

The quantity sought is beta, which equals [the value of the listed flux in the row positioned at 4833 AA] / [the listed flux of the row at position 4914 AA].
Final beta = 1.09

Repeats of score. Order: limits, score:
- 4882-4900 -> 0.15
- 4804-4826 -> 0.09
